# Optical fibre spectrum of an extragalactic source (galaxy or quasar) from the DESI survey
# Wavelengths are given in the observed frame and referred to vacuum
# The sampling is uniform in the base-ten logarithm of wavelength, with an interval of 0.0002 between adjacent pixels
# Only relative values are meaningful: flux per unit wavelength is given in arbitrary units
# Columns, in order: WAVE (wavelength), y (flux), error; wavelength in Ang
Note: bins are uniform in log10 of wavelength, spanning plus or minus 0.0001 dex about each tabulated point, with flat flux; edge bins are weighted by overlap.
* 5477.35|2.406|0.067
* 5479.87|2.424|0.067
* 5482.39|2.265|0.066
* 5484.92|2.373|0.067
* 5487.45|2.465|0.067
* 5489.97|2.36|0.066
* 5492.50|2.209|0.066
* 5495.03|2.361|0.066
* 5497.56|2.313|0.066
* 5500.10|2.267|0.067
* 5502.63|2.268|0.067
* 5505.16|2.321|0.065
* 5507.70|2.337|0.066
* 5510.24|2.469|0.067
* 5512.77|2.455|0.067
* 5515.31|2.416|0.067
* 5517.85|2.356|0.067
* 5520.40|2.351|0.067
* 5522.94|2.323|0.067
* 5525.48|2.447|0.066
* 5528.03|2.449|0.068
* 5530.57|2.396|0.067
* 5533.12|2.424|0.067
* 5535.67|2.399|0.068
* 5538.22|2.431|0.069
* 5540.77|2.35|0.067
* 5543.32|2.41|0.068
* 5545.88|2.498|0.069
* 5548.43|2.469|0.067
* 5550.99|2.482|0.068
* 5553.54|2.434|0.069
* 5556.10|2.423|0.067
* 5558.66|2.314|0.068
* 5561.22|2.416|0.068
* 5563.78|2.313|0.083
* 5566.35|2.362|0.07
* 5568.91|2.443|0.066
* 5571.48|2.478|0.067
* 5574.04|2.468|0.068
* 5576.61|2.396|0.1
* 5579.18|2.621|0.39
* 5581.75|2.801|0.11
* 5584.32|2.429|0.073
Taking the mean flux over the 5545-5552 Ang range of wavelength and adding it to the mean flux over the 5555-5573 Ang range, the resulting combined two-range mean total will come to 4.88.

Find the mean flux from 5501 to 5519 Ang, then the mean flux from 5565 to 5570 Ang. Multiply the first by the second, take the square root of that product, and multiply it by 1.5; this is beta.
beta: 3.58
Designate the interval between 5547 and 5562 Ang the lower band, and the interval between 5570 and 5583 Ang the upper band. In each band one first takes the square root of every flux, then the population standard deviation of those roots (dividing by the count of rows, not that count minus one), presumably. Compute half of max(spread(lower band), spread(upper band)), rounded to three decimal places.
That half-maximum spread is 0.022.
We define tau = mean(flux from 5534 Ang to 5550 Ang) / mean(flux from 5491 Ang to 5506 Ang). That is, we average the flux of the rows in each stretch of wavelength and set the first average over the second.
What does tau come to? 1.06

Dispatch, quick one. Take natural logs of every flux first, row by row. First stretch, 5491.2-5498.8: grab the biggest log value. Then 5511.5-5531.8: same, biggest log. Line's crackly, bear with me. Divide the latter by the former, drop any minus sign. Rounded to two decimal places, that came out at 1.05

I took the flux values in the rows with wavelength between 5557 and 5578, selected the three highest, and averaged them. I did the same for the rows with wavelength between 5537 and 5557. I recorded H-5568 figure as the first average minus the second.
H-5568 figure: -0.020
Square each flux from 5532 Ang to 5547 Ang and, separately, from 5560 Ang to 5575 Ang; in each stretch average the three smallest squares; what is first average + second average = 11.3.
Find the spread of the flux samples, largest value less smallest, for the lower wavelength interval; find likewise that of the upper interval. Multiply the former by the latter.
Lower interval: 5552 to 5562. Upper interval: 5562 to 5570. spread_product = 0.016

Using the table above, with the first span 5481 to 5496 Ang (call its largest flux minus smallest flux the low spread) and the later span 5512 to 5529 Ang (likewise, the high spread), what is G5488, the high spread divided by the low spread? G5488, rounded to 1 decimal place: 0.5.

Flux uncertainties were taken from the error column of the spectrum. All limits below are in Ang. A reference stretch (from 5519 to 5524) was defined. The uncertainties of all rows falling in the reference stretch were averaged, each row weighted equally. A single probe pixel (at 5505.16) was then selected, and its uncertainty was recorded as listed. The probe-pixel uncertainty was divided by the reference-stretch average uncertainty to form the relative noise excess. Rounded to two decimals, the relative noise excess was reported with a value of 0.97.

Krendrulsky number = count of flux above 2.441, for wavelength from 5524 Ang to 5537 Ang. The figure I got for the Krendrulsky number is 2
